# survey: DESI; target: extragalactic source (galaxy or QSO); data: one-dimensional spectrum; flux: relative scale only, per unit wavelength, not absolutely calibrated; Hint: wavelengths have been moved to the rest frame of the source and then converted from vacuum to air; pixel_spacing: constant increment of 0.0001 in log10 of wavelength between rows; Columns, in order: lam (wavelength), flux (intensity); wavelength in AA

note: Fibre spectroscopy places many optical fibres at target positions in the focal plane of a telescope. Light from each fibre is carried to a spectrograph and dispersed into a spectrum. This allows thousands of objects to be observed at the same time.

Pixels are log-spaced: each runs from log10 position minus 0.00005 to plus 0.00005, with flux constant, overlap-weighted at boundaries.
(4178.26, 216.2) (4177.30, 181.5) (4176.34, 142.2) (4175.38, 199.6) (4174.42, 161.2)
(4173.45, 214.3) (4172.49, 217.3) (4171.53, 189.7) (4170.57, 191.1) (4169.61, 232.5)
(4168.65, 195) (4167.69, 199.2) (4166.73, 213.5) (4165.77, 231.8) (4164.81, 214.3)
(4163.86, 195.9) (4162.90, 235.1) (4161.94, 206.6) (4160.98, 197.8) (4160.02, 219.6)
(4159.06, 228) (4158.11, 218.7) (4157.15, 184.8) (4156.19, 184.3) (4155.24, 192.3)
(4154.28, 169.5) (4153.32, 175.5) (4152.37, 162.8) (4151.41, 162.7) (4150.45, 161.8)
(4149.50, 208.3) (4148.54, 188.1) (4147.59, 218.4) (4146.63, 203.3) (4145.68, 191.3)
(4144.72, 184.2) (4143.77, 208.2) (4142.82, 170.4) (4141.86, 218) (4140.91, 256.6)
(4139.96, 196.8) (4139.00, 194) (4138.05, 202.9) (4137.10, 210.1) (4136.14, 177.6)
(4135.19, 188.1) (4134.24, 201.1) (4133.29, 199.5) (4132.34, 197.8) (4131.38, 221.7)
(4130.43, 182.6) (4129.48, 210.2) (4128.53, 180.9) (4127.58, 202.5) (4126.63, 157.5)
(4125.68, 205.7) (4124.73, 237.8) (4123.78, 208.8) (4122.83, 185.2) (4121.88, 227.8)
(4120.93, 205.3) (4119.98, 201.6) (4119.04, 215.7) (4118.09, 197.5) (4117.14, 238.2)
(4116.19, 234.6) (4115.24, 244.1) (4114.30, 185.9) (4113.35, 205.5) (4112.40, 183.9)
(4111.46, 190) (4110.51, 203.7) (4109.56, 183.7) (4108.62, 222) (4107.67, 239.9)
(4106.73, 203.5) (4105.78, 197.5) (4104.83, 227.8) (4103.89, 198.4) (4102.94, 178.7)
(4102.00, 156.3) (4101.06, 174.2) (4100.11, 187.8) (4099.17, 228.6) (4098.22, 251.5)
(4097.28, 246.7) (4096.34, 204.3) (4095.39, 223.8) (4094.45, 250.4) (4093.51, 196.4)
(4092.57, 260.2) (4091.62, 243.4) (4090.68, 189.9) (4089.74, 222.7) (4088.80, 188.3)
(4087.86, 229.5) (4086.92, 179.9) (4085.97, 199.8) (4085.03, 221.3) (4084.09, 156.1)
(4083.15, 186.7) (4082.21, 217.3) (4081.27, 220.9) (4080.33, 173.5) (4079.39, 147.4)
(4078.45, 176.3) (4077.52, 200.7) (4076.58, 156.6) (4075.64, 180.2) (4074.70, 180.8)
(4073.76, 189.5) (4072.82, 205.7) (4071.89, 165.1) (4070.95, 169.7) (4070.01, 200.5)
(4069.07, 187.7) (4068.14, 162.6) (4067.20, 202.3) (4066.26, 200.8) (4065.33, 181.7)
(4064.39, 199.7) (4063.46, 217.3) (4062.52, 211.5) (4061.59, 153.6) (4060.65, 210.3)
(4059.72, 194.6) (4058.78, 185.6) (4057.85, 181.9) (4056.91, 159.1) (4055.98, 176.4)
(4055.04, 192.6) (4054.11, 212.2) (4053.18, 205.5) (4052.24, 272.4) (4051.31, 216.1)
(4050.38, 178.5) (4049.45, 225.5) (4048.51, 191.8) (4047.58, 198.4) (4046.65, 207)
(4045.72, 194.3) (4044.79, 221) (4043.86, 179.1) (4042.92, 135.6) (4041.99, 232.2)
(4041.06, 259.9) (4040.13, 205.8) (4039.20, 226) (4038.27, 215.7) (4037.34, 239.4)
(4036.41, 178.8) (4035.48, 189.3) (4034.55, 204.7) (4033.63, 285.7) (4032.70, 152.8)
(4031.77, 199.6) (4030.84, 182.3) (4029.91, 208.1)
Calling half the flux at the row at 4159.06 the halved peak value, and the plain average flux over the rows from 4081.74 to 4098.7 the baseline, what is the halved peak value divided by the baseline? 0.53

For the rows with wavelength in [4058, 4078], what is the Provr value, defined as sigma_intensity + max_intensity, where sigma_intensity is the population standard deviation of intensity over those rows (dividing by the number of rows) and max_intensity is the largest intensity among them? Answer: 235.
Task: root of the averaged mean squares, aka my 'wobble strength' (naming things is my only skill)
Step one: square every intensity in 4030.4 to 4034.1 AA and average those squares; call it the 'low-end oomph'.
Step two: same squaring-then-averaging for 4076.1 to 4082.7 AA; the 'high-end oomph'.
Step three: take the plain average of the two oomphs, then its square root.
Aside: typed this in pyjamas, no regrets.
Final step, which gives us 199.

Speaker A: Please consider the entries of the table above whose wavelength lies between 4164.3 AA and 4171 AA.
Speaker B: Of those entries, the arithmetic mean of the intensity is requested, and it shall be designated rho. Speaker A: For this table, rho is 211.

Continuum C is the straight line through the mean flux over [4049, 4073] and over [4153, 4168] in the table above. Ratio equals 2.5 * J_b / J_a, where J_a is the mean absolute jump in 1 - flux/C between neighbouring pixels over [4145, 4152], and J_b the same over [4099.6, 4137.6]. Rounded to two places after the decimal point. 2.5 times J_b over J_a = 2.83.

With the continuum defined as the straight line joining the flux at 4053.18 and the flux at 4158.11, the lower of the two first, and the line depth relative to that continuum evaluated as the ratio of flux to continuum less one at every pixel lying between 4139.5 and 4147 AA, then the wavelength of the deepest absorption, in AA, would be 4142.82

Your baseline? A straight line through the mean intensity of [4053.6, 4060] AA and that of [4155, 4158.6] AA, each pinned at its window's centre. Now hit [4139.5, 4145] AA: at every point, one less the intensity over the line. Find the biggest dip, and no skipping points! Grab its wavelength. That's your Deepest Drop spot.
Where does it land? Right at 4142.82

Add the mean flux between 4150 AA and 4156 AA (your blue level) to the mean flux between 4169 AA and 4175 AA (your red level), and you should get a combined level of 372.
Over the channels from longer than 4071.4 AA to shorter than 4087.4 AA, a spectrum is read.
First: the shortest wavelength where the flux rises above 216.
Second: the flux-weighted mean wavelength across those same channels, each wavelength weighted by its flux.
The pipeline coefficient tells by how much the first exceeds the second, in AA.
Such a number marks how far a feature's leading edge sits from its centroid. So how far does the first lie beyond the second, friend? 1.8 AA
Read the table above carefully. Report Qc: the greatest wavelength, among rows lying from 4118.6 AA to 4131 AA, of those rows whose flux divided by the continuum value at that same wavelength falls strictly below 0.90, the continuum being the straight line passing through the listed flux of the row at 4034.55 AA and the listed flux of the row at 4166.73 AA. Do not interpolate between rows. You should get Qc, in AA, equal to 4130.43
